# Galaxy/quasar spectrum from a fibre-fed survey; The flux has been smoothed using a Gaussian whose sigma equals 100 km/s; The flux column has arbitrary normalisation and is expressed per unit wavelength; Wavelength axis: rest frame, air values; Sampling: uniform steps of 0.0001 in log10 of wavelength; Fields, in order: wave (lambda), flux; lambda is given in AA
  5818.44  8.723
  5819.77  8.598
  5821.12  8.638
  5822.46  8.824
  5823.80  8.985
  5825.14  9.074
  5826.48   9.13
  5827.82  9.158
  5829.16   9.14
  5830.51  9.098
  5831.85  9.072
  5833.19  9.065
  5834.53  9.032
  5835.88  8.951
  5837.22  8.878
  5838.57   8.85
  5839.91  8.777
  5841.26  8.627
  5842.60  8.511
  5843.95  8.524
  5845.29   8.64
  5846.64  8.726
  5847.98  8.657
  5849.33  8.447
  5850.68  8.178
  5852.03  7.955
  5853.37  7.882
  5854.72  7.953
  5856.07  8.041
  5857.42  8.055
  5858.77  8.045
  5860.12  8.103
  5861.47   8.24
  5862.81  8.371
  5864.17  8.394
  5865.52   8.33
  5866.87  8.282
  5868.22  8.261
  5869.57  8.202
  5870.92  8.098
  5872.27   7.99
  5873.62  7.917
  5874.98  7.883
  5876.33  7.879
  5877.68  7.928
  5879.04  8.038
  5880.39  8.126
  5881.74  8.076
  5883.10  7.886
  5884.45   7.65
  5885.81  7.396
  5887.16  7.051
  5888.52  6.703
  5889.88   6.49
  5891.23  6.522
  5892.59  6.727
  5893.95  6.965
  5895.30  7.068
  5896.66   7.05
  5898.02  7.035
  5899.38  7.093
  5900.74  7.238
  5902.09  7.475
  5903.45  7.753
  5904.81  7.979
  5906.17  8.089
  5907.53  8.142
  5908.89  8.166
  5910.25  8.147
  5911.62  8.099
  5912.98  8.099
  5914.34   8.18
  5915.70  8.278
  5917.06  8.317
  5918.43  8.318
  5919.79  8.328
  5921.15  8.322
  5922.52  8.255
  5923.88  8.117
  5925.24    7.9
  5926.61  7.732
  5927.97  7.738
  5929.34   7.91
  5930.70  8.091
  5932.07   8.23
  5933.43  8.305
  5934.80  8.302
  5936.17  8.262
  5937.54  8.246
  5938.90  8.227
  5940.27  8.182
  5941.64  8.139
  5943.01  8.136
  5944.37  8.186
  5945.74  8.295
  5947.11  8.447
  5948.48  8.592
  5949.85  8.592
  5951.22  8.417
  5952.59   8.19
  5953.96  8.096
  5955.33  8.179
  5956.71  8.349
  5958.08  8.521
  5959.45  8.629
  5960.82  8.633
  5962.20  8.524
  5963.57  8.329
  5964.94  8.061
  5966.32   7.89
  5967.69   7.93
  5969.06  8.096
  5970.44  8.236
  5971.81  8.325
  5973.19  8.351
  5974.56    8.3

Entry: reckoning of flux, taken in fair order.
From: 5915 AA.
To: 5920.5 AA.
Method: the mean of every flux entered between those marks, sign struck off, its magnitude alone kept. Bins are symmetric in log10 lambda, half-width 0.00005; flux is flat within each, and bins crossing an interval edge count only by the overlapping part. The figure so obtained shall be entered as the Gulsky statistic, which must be 8.31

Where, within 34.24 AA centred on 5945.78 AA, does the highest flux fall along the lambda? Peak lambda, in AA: 5960.82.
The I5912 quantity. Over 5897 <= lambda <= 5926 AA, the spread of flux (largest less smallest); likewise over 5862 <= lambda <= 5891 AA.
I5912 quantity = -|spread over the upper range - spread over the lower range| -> -0.61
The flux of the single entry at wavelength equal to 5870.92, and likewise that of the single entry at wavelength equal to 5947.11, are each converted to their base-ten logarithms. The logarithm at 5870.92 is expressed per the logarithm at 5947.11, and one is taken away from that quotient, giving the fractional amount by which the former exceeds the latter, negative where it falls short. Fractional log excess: -0.02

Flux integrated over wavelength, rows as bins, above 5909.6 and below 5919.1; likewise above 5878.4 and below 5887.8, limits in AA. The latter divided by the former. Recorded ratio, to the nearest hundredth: 0.94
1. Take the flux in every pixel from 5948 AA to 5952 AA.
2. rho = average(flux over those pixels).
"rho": 8.5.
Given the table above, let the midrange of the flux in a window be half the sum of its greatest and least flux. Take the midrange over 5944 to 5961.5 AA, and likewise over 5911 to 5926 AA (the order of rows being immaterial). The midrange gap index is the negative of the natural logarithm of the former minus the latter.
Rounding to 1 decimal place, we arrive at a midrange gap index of 1.4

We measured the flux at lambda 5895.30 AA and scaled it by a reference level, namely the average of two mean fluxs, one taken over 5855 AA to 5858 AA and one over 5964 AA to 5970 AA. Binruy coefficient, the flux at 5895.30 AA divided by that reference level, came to 0.88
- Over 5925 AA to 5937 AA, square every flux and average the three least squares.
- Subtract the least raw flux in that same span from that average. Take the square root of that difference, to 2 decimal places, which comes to 7.28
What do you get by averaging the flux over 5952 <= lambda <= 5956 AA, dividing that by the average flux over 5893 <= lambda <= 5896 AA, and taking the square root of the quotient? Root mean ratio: 1.08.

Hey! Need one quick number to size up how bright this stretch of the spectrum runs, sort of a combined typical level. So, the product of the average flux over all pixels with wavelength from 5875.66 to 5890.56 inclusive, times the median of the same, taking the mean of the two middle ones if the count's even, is 59.6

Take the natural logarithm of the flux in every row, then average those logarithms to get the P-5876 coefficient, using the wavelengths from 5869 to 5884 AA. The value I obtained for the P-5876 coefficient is 2.08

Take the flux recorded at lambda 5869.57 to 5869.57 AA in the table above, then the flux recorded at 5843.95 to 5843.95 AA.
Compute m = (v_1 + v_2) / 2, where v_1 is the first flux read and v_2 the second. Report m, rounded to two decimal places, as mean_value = 8.36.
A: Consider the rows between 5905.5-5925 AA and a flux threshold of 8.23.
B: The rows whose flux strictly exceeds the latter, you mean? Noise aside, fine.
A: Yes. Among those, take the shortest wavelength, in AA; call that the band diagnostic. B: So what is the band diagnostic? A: 5915.70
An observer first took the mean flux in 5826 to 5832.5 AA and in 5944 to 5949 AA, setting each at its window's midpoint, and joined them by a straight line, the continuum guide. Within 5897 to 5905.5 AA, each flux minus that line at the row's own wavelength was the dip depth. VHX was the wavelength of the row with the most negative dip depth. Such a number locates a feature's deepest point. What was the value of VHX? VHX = 5898.02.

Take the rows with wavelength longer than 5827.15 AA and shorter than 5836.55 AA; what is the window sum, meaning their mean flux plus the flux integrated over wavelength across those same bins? 94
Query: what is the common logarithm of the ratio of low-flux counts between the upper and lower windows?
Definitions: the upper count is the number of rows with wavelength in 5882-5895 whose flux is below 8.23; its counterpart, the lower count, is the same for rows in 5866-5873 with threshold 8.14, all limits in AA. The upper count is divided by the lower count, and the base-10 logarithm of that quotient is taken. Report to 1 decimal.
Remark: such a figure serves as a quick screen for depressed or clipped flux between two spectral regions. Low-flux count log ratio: 0.7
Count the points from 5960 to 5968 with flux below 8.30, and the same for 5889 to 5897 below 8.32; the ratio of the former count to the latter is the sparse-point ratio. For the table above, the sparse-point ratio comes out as 0.5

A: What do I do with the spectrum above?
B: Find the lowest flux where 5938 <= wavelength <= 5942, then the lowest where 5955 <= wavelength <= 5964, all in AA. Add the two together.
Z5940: 16.3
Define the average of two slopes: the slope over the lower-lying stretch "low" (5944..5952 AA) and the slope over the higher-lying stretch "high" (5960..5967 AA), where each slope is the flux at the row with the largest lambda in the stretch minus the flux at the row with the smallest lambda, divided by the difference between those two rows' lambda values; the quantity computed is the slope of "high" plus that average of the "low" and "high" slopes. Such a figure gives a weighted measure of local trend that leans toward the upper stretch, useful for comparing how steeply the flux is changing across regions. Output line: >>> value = -0.19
